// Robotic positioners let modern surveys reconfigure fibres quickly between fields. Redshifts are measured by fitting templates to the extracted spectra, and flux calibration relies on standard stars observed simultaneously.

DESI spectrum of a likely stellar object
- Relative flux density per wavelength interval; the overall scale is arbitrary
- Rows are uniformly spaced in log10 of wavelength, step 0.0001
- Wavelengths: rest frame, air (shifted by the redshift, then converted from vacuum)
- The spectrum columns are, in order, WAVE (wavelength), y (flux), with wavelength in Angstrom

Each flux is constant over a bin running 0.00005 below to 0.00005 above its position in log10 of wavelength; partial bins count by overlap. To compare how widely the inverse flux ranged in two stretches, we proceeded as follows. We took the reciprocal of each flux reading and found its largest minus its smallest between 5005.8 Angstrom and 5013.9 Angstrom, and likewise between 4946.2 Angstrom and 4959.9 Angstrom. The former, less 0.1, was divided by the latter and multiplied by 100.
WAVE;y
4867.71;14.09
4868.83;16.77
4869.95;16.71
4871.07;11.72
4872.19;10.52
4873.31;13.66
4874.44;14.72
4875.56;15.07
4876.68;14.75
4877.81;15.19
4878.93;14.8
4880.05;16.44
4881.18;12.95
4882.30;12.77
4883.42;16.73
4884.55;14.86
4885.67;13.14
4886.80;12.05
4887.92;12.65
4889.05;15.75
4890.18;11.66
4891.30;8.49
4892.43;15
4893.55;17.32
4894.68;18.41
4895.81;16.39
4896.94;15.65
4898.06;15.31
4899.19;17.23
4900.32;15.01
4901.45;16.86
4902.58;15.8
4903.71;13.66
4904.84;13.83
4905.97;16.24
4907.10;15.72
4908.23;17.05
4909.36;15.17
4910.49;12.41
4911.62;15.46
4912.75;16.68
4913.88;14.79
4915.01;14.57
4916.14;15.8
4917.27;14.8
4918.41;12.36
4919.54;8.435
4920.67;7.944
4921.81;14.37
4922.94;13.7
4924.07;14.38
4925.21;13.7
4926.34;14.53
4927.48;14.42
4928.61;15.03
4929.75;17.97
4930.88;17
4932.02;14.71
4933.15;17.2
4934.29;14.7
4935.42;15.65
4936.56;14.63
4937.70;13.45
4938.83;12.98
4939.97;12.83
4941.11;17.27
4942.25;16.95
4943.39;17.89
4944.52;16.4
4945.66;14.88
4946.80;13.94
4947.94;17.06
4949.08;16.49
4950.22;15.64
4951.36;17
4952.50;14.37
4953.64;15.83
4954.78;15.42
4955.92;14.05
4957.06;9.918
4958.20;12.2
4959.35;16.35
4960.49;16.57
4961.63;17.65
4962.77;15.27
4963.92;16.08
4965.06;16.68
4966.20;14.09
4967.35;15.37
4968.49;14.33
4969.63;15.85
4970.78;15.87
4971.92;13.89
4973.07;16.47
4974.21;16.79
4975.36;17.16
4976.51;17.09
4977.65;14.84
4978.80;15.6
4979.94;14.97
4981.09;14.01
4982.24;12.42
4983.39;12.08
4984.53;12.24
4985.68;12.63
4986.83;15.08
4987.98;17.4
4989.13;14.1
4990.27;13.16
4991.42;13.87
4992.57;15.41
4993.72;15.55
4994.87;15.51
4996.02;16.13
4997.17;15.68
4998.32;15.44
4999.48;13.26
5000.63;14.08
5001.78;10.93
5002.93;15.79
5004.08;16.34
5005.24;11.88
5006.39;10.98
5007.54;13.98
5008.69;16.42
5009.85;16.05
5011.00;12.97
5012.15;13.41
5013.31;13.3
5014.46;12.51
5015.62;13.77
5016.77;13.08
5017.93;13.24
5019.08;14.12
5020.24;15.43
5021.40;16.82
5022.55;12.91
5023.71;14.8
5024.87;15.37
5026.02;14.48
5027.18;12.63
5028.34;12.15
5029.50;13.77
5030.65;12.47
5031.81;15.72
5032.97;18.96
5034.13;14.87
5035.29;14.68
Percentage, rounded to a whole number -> -165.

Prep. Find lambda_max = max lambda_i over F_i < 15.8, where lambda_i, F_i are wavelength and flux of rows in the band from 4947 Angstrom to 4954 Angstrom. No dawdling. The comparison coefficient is 4952.50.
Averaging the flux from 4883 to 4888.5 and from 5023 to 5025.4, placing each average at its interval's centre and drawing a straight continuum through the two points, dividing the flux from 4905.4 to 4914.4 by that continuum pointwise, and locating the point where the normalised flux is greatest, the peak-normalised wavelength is 4908.23 Angstrom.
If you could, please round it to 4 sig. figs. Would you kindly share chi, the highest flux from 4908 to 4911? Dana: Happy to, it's 17.05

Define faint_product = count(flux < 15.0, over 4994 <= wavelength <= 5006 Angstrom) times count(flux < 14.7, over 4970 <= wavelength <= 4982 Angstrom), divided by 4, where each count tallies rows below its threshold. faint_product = 2.0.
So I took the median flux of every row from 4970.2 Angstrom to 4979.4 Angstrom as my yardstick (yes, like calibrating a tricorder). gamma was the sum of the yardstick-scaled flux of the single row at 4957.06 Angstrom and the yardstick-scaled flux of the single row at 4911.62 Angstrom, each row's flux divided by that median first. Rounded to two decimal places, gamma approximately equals 1.57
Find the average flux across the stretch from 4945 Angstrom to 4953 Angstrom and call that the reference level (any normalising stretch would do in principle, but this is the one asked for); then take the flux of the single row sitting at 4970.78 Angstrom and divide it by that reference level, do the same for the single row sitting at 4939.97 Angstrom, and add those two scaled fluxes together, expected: 1.84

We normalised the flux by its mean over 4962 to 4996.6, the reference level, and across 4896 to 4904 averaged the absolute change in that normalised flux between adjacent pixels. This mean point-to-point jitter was 0.106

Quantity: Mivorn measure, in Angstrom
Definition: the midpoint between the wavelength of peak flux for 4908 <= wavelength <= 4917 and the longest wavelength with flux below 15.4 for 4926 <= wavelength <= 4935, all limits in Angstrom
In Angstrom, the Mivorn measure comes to 4921.3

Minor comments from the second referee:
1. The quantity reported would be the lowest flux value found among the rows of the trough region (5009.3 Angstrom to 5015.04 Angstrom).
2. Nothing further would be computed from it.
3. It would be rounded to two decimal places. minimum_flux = 12.51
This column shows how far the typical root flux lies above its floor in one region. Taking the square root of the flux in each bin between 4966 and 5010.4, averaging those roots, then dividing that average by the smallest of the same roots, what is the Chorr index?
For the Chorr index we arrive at 1.157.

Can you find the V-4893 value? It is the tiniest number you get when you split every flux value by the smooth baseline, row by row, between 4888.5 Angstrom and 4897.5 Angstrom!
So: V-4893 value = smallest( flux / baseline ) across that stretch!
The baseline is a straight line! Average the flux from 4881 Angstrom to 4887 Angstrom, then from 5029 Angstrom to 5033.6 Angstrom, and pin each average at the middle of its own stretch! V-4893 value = 0.61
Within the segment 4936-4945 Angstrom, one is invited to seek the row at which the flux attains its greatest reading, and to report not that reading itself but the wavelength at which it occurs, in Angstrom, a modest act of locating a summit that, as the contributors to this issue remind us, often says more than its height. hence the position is 4943.39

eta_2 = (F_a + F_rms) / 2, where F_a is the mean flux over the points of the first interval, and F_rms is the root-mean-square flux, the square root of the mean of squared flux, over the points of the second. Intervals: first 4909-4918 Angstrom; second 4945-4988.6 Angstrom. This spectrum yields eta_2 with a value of 15.1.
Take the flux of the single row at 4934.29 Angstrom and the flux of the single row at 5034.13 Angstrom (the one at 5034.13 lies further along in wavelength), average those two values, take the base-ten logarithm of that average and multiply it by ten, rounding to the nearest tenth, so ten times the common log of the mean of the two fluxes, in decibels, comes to 11.7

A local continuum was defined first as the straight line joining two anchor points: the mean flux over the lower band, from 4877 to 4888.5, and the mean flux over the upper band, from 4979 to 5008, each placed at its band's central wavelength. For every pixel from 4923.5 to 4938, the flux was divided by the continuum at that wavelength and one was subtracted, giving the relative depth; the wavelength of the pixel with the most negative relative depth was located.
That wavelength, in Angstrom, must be 4937.70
